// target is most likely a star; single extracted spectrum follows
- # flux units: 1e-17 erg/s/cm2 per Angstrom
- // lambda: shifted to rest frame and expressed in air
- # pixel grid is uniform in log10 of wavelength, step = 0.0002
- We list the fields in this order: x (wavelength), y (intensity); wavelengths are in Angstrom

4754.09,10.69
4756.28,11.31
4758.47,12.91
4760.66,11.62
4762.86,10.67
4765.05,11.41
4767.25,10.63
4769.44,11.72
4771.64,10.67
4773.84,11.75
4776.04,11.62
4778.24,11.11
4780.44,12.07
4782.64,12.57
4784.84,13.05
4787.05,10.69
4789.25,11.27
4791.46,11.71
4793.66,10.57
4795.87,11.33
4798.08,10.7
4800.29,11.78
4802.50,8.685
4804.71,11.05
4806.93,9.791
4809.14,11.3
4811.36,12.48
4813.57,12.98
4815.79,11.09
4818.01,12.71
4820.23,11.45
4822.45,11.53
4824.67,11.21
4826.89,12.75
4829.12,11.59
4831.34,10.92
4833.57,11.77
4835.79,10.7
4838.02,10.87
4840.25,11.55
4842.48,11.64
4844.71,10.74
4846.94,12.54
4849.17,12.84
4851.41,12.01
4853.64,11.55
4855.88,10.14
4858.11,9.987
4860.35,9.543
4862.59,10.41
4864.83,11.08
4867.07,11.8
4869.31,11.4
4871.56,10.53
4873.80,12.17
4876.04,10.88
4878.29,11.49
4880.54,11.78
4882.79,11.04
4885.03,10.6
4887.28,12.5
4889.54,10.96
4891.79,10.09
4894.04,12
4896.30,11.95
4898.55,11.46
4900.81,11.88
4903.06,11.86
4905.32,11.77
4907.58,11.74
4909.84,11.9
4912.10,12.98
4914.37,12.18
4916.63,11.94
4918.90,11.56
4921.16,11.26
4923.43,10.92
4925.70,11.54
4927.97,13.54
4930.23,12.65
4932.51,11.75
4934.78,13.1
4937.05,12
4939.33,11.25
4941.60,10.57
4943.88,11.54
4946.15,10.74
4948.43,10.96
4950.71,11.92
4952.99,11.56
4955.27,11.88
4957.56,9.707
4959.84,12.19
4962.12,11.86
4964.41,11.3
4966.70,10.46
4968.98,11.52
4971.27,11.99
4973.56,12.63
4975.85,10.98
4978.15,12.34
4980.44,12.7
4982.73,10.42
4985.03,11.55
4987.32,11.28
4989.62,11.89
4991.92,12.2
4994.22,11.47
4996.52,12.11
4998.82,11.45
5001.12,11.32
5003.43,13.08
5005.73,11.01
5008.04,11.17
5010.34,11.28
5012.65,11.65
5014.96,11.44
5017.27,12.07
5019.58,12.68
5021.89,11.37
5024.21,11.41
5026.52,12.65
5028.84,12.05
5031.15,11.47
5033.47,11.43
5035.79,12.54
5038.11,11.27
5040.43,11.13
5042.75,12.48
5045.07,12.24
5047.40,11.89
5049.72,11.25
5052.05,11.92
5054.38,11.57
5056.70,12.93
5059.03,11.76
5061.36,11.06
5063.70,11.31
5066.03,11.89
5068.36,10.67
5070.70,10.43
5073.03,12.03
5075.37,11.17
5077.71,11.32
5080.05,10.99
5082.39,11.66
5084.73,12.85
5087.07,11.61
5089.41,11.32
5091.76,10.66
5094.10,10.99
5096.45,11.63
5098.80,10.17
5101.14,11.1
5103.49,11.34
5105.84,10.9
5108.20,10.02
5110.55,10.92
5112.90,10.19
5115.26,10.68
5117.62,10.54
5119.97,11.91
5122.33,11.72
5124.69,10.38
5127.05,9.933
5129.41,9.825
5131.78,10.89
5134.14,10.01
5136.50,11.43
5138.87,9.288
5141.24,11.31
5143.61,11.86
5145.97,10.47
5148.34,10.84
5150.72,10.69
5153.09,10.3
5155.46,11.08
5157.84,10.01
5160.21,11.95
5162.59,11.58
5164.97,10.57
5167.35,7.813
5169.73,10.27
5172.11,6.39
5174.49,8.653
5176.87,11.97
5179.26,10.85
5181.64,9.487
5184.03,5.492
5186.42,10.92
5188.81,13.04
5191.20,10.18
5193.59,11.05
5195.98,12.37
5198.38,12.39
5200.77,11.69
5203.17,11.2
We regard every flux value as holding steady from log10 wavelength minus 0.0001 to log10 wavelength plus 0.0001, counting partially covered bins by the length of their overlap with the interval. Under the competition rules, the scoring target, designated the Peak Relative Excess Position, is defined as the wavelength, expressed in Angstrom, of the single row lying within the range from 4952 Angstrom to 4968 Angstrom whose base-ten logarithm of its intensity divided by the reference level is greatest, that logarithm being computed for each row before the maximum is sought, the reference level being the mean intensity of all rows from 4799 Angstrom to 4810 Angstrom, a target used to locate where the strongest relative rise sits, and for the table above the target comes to 4959.84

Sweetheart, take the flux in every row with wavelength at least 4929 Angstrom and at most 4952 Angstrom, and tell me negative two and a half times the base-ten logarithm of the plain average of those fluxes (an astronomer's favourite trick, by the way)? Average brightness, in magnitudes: -2.67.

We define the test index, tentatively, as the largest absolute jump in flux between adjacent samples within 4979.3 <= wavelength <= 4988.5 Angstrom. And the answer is 2.3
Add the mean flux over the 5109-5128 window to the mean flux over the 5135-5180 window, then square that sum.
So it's 448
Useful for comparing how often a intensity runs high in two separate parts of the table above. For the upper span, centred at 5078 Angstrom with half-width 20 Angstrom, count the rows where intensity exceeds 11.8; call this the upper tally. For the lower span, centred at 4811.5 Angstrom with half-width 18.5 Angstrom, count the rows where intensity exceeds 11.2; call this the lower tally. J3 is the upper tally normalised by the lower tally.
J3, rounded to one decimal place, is 0.3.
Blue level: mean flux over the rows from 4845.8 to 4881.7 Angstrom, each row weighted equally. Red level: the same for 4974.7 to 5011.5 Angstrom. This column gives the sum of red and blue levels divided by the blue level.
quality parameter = 2.034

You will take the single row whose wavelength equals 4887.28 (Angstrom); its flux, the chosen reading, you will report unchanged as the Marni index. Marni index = 12.5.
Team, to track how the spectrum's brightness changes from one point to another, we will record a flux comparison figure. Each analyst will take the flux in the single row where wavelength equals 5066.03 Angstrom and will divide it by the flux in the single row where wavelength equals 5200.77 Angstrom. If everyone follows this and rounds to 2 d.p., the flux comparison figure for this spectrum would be 1.02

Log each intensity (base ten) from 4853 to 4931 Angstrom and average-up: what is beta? 1.06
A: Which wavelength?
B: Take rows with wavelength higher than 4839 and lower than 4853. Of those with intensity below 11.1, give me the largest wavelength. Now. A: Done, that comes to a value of 4844.71 Angstrom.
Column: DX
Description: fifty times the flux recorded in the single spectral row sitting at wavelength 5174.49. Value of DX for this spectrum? 433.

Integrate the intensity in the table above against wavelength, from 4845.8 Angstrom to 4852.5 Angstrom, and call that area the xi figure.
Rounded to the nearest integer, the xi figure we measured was 83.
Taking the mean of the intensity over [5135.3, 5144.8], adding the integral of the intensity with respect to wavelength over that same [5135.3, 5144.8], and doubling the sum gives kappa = 230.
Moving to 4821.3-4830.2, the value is 233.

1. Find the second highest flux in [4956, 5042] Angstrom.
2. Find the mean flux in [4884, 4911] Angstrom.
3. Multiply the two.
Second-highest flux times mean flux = 147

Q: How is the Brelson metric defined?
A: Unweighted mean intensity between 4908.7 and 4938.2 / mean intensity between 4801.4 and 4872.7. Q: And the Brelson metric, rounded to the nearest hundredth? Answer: 1.07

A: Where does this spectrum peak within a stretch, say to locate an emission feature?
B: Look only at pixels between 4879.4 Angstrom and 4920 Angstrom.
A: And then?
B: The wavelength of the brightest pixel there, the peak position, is 4912.10 Angstrom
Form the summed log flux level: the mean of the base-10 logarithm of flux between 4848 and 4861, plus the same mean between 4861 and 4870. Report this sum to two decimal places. 2.09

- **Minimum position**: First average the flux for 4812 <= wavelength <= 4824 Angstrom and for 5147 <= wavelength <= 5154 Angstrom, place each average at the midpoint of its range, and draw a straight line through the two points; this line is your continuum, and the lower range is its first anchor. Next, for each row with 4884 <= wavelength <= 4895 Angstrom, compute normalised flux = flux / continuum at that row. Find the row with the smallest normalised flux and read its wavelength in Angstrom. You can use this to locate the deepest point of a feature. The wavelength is 4891.79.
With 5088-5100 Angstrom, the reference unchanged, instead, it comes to 5098.80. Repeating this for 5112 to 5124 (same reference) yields 5112.90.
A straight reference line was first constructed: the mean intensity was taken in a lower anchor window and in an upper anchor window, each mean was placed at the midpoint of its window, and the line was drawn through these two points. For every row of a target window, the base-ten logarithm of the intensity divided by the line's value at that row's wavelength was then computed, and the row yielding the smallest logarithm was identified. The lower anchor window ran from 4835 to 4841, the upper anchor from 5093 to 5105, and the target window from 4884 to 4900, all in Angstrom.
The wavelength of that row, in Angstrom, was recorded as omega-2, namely 4891.79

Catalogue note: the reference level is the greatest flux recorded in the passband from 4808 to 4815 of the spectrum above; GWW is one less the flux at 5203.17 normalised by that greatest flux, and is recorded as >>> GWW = 0.14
